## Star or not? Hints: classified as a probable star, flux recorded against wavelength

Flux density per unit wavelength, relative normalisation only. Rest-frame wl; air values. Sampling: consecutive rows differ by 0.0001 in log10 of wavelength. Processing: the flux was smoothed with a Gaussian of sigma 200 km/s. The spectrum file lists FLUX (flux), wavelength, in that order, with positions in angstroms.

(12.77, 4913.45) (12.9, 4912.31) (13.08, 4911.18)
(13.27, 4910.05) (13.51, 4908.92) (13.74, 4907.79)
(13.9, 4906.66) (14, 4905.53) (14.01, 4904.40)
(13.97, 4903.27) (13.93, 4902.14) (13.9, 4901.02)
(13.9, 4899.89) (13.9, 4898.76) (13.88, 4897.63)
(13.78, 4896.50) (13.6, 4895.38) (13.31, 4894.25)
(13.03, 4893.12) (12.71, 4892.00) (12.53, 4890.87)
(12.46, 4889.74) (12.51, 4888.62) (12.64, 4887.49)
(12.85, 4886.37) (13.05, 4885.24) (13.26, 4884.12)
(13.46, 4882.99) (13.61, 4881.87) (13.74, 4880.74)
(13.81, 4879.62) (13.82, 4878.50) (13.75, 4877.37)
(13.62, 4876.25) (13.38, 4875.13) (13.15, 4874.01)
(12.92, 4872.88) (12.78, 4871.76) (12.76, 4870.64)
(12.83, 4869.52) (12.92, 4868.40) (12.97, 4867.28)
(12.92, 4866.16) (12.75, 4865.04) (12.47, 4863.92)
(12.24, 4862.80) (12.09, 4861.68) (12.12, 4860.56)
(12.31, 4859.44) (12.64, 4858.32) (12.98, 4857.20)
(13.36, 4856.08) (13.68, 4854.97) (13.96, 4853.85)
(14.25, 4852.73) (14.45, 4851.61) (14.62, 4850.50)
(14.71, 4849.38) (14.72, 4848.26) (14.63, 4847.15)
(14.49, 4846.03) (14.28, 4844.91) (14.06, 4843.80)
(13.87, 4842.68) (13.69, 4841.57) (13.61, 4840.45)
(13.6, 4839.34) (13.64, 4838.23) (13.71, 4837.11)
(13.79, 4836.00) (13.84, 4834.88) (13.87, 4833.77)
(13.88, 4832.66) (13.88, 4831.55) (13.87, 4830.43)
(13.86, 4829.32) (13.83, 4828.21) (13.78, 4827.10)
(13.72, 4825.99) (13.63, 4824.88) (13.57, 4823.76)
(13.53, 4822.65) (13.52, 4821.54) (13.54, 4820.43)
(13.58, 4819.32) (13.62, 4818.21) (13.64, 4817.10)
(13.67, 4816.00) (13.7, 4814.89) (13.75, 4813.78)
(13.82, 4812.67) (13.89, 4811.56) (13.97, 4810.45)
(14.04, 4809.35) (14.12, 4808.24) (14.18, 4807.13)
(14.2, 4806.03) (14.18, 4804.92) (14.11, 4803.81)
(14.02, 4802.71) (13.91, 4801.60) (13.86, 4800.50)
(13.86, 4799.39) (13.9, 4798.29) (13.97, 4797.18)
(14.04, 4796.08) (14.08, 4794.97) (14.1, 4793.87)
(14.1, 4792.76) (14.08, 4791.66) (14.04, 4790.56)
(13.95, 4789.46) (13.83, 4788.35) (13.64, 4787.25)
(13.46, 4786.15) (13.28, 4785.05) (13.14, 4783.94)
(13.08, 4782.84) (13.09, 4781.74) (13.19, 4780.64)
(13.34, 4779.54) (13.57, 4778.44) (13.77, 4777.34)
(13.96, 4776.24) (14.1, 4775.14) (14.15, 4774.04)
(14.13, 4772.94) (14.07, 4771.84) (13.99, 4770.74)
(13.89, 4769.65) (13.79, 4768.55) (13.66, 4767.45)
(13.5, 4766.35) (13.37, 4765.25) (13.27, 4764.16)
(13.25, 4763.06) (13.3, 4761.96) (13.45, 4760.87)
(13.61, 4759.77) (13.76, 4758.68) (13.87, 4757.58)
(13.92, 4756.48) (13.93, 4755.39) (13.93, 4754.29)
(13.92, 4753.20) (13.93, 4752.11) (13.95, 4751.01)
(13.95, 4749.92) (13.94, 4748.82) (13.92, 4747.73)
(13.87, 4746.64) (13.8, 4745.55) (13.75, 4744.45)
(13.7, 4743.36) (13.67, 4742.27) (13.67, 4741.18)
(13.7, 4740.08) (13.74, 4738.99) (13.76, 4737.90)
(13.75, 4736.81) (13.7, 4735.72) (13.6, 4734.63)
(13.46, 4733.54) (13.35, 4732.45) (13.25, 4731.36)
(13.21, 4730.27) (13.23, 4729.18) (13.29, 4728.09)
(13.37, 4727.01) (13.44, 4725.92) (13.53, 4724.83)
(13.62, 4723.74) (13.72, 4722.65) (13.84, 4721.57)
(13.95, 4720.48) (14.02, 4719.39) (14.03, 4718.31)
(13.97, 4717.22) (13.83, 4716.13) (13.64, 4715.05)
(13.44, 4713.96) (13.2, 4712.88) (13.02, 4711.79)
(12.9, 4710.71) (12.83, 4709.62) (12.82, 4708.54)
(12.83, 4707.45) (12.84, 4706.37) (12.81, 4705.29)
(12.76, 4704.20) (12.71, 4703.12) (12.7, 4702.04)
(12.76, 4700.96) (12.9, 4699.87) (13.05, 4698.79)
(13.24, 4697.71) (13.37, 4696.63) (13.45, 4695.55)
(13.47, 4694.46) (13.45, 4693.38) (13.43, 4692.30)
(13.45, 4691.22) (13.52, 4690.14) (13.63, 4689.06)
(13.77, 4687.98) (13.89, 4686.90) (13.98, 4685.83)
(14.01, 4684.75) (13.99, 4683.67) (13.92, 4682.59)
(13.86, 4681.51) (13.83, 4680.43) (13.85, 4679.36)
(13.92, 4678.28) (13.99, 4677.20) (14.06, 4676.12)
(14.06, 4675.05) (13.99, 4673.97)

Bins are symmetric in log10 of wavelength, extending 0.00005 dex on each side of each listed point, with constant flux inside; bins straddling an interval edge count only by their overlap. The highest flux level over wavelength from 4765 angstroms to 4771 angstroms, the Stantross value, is 13.99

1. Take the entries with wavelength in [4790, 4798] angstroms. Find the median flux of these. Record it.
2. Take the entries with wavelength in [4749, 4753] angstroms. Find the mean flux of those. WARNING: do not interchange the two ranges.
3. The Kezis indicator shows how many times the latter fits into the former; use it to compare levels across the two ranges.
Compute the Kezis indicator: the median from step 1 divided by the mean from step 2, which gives 1.01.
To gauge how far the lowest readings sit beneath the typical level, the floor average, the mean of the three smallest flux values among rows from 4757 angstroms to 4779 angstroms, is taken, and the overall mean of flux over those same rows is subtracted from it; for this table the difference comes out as -0.45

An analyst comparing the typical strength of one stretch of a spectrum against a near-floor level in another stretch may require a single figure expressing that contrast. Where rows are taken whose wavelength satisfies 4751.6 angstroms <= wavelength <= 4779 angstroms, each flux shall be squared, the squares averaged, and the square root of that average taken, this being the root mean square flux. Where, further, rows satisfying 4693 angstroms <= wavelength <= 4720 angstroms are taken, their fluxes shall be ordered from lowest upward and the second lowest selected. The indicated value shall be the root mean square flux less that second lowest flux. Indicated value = 1.06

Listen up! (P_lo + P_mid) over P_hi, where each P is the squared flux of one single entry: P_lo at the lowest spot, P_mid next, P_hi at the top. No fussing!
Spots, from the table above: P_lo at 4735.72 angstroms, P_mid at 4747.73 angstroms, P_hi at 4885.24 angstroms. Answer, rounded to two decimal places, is 2.24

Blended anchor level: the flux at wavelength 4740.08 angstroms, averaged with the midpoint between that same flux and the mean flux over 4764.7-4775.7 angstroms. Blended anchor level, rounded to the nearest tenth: 13.7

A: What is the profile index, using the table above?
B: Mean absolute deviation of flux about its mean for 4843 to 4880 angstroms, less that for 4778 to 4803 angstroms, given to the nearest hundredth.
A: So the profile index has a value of 0.39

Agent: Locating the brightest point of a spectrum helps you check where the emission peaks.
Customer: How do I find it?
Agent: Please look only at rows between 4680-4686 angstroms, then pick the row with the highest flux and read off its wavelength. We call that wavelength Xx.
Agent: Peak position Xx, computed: 4684.75 angstroms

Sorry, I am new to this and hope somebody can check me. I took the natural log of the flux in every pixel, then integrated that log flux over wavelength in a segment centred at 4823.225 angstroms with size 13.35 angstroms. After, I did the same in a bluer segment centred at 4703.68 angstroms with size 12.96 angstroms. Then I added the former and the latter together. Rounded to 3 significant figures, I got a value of 68.0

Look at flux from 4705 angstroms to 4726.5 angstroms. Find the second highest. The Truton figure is 14.02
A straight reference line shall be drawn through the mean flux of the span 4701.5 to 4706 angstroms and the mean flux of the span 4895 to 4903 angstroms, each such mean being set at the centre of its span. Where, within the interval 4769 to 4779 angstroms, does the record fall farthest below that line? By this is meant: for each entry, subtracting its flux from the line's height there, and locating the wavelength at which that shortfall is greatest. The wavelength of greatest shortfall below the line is 4778.44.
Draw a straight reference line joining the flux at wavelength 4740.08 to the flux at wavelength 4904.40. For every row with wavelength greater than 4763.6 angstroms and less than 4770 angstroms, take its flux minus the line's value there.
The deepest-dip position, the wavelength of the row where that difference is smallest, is 4764.16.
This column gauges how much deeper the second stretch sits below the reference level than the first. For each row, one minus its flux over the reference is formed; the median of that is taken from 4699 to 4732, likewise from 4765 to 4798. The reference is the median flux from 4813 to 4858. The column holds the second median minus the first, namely -0.05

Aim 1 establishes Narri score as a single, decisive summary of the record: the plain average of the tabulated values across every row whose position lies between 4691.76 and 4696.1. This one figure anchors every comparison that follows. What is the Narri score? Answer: 13.4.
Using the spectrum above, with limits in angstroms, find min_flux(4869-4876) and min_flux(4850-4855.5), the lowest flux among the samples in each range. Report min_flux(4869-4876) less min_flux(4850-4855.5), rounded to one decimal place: -0.9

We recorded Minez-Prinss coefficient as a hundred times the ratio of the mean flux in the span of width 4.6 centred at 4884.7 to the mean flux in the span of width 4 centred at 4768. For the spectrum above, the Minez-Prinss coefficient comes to 96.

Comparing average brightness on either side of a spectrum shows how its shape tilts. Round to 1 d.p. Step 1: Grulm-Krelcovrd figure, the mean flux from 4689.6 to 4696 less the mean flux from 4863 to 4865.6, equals 0.9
